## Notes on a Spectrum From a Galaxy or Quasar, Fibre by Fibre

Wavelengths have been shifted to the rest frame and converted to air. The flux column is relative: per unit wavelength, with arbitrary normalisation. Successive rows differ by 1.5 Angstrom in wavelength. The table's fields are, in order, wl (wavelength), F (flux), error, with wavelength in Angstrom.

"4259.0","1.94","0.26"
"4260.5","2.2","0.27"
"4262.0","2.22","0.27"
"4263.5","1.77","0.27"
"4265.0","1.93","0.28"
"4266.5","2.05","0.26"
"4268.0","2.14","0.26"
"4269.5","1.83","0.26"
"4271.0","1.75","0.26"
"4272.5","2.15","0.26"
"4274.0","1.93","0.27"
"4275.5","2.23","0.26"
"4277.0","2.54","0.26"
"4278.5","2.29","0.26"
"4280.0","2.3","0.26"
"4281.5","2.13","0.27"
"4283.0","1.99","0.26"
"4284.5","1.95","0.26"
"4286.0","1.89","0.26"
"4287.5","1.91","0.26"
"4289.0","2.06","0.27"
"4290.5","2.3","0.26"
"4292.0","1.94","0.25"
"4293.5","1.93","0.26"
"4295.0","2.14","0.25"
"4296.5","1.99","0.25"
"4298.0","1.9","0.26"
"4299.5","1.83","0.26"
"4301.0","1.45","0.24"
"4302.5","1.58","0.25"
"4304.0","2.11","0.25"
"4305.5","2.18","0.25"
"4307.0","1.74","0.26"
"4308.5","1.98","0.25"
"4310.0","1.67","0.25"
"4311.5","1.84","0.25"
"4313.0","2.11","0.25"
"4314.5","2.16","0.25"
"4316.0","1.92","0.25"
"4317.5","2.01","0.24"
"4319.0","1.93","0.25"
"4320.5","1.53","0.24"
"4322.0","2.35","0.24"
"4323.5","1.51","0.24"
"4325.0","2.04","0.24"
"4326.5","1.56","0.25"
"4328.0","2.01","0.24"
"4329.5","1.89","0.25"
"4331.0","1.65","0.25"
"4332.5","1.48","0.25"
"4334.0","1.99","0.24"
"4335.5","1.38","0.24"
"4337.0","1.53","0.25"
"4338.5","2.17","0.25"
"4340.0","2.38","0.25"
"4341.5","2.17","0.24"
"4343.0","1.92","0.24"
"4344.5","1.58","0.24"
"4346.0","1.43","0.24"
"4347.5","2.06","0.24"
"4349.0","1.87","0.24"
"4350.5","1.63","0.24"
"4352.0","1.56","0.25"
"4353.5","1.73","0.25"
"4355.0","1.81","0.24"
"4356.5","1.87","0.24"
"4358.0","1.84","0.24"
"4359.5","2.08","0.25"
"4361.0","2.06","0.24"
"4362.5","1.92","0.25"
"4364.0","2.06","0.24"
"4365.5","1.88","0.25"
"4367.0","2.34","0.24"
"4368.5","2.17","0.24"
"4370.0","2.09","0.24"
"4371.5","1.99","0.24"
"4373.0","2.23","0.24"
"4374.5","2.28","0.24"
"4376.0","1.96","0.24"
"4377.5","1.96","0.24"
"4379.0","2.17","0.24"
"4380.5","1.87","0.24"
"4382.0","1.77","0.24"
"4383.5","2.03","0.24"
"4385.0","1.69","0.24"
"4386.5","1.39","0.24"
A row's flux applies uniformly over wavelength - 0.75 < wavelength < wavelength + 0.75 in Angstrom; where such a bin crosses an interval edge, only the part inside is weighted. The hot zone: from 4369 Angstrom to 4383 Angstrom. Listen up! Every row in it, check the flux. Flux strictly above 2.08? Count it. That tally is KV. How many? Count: 4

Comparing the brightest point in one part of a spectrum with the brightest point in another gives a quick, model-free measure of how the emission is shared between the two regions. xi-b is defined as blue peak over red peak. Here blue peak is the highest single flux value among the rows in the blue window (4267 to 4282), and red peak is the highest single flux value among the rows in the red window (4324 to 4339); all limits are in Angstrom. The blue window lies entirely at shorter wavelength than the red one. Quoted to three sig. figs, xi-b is 1.17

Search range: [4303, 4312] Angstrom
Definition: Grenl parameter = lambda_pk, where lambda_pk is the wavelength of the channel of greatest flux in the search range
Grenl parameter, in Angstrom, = 4305.5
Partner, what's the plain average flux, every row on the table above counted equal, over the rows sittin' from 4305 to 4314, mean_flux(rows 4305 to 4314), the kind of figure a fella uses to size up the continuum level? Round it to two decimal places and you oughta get 1.92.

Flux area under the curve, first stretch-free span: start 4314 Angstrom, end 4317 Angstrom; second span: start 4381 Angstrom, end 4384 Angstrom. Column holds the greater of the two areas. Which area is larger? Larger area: 6.1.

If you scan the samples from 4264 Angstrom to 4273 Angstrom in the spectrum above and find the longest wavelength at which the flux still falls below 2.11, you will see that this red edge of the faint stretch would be 4271.0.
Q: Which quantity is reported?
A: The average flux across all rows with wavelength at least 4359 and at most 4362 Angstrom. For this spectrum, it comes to 2.1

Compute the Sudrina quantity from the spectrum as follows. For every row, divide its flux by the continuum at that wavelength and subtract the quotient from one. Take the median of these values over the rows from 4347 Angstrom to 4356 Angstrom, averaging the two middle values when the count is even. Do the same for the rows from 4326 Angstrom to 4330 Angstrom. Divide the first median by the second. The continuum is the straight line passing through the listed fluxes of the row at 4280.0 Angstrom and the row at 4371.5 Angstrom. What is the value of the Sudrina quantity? 1.2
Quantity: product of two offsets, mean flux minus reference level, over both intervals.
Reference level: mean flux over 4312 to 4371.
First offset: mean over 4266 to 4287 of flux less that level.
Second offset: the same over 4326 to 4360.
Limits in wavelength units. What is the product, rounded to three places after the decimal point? -0.016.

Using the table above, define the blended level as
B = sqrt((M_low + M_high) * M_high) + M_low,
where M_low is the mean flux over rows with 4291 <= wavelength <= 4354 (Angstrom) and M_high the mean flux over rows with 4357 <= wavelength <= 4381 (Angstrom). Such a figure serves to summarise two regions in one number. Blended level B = 4.69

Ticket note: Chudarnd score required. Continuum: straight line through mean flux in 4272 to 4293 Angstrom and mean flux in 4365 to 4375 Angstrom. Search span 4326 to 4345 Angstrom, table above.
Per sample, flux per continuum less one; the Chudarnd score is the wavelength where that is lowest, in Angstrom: 4335.5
